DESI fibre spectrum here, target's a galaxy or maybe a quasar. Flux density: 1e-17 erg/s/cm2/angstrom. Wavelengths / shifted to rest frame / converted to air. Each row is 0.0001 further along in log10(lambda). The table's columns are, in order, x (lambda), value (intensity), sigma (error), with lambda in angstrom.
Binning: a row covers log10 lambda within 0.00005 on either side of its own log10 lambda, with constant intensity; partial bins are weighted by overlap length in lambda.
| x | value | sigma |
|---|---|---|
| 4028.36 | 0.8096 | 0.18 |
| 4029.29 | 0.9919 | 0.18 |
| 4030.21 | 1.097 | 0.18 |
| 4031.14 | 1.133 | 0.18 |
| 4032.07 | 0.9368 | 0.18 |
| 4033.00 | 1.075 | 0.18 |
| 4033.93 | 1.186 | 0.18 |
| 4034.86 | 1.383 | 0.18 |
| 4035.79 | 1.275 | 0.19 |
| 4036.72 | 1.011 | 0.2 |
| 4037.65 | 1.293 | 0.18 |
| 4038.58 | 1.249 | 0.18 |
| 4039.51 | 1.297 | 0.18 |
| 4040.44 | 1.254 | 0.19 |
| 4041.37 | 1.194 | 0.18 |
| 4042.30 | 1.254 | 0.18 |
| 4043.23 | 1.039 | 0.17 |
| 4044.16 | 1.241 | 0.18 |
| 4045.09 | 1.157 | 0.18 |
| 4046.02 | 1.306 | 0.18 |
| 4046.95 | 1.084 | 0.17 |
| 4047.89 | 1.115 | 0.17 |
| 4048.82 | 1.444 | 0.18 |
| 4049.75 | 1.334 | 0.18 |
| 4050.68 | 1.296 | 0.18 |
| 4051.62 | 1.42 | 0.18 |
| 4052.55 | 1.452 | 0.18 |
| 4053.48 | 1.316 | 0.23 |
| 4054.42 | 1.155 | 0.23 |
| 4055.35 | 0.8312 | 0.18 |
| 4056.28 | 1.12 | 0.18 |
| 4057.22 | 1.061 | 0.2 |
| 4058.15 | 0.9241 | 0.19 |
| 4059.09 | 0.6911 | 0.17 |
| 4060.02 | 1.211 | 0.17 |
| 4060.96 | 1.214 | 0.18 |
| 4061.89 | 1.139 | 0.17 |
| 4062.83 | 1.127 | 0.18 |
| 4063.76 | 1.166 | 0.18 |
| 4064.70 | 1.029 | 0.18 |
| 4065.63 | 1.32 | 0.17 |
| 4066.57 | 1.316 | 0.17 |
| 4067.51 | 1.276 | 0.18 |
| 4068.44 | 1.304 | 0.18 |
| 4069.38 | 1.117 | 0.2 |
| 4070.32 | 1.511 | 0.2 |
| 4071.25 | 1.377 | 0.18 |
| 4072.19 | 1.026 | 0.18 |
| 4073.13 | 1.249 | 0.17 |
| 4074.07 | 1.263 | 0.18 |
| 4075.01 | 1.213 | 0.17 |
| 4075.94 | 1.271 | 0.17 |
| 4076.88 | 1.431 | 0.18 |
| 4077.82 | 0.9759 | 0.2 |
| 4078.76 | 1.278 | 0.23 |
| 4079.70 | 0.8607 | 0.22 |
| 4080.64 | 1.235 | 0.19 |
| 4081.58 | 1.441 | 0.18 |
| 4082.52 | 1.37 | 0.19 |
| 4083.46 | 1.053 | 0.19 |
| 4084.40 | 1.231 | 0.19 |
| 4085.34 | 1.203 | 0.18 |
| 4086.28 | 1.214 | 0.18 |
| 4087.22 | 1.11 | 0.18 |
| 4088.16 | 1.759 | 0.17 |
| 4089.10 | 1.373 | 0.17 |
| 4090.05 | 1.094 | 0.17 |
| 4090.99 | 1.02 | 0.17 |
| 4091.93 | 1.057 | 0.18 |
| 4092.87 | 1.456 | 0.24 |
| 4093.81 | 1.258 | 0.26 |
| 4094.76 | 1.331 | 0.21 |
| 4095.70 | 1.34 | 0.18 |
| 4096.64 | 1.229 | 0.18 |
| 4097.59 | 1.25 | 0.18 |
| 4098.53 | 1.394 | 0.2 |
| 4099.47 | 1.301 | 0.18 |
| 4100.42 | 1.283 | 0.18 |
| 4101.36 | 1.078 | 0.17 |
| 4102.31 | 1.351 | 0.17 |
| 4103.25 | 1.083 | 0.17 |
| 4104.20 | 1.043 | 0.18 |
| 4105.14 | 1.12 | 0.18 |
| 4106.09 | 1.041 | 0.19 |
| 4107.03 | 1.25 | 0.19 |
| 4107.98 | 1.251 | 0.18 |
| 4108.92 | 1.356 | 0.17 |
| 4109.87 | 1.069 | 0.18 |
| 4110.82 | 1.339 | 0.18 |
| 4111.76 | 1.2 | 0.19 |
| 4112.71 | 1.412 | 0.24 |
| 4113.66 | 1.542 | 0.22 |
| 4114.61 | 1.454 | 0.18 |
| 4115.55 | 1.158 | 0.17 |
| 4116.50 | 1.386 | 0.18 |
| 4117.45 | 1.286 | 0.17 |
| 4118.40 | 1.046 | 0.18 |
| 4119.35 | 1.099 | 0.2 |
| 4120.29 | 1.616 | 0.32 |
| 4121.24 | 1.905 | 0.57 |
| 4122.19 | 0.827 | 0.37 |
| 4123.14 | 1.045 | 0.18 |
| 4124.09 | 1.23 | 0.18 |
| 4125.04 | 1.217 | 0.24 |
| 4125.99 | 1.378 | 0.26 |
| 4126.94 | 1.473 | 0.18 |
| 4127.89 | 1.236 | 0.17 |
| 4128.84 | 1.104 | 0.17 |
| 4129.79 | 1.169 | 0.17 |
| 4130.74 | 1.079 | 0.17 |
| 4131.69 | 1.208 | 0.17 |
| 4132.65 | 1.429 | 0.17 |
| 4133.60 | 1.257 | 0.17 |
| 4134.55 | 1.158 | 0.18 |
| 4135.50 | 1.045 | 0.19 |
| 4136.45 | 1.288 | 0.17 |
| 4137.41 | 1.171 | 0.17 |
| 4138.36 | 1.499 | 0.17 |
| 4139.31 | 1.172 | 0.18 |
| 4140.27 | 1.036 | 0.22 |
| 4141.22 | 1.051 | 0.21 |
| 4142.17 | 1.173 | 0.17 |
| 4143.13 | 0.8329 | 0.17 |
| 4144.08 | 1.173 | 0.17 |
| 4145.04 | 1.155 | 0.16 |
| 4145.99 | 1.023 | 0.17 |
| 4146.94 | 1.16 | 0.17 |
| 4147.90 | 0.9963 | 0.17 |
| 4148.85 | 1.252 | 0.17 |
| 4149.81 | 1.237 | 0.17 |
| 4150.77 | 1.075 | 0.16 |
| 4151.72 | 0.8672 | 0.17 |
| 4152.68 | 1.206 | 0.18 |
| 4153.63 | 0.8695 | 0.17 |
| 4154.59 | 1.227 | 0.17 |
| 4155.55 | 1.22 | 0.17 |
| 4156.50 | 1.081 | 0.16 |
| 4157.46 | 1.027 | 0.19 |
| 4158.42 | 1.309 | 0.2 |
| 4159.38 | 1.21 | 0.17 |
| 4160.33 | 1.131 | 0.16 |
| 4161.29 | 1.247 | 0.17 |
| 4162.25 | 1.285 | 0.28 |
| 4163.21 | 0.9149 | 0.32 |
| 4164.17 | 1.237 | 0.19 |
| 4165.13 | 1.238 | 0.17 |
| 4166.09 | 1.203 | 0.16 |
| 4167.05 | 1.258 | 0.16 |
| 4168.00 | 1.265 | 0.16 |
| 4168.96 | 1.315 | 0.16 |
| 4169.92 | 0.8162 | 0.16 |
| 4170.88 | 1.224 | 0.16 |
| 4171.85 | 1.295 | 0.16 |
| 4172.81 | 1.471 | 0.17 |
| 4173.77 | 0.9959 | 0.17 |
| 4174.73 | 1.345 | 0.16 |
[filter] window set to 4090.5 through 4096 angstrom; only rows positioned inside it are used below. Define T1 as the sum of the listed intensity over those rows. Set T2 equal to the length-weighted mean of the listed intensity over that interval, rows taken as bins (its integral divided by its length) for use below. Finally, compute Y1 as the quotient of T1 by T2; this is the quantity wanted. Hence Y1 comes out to 6.01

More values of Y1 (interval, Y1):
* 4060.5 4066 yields 6.01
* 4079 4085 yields 5.98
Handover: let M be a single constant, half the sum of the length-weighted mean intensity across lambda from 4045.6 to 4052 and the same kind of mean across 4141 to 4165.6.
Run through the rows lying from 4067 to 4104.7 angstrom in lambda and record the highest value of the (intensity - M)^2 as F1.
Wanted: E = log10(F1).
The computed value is -0.5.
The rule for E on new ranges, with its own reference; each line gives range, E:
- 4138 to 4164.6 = -0.9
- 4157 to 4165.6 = -1.1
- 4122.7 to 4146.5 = -0.9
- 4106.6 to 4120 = -0.9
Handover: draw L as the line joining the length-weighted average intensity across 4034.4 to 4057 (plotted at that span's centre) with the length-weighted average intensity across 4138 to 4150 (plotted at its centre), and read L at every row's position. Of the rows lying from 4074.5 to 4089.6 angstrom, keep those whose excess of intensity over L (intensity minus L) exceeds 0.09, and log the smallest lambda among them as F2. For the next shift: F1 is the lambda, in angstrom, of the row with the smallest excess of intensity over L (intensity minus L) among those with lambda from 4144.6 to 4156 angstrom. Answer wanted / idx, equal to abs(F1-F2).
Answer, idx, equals 74.8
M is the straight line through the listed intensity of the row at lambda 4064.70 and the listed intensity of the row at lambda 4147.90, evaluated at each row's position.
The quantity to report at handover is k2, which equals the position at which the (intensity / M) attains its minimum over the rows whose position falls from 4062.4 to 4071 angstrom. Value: 4064.70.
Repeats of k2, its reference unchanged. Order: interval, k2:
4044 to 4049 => 4046.95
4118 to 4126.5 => 4122.19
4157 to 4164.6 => 4163.21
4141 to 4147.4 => 4143.13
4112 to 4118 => 4115.55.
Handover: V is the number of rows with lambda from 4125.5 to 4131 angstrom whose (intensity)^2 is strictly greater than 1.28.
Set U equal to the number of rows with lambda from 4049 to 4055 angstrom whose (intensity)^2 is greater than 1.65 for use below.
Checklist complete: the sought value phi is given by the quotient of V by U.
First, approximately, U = 5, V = 4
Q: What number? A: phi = 0.8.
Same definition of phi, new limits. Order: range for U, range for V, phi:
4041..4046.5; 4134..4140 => 5.0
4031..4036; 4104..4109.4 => 3.0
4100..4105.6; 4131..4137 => 5.0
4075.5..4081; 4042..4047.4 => 4.0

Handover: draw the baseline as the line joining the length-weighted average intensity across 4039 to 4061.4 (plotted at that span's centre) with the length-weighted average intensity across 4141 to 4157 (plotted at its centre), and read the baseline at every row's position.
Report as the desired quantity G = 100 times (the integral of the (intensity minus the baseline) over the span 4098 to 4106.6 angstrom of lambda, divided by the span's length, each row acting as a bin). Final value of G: 5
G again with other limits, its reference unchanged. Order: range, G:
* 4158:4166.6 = 11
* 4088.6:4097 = 10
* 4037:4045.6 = 2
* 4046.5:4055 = 10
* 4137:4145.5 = 4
